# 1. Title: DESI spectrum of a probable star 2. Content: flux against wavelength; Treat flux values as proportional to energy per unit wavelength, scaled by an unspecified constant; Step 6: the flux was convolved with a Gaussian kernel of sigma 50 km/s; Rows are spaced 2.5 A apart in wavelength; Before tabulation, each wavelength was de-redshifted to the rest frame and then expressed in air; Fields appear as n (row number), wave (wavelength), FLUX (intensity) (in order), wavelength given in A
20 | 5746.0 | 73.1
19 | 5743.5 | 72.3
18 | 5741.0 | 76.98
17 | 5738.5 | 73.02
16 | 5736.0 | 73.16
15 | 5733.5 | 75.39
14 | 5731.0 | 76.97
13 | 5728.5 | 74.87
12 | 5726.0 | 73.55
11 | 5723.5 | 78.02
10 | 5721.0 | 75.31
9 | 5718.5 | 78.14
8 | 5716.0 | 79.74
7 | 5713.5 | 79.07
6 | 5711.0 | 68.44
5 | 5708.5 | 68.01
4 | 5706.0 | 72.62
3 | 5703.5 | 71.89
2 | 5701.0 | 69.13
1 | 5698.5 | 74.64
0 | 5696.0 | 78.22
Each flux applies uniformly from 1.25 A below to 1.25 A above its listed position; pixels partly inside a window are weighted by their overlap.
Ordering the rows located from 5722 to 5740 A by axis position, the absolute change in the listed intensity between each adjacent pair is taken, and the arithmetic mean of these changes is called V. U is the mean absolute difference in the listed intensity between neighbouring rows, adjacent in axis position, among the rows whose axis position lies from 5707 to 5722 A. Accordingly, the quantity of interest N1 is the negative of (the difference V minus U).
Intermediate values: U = 3.23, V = 2.0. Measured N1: 1.3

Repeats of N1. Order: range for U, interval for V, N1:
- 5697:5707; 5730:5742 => 1.0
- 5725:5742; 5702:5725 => -1.1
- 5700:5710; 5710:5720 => -1.6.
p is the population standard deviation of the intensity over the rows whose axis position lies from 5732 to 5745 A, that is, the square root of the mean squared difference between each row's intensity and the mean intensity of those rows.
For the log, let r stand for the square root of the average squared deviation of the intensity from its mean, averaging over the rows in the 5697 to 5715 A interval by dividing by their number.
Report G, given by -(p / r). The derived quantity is -0.48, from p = 1.7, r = 3.7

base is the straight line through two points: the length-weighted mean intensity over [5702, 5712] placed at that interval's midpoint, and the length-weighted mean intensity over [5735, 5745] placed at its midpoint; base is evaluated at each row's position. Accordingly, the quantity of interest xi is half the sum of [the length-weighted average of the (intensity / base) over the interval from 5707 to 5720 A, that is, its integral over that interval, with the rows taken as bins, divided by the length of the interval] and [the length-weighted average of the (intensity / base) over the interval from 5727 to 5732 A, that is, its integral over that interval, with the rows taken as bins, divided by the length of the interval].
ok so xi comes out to 1.05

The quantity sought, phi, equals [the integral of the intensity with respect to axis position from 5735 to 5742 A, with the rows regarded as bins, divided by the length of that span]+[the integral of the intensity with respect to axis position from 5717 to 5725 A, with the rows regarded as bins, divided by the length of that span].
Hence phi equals 151.5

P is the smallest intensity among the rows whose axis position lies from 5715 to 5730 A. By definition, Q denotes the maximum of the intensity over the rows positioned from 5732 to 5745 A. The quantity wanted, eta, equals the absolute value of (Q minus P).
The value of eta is 3.4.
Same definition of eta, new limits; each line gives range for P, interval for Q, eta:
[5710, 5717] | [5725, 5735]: 8.5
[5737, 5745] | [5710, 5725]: 7.4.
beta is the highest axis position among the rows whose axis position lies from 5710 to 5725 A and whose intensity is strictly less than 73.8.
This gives 5711.0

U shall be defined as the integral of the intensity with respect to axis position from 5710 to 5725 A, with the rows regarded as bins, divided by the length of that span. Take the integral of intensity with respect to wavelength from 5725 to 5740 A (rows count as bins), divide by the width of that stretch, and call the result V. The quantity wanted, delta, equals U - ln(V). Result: 72.2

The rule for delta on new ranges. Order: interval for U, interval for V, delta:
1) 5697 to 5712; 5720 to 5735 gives 66.6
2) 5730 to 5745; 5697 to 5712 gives 70.3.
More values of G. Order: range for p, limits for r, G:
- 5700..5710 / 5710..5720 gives -0.41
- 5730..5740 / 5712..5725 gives -1.09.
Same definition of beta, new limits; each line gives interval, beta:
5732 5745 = 5743.5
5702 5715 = 5711.0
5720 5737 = 5736.0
